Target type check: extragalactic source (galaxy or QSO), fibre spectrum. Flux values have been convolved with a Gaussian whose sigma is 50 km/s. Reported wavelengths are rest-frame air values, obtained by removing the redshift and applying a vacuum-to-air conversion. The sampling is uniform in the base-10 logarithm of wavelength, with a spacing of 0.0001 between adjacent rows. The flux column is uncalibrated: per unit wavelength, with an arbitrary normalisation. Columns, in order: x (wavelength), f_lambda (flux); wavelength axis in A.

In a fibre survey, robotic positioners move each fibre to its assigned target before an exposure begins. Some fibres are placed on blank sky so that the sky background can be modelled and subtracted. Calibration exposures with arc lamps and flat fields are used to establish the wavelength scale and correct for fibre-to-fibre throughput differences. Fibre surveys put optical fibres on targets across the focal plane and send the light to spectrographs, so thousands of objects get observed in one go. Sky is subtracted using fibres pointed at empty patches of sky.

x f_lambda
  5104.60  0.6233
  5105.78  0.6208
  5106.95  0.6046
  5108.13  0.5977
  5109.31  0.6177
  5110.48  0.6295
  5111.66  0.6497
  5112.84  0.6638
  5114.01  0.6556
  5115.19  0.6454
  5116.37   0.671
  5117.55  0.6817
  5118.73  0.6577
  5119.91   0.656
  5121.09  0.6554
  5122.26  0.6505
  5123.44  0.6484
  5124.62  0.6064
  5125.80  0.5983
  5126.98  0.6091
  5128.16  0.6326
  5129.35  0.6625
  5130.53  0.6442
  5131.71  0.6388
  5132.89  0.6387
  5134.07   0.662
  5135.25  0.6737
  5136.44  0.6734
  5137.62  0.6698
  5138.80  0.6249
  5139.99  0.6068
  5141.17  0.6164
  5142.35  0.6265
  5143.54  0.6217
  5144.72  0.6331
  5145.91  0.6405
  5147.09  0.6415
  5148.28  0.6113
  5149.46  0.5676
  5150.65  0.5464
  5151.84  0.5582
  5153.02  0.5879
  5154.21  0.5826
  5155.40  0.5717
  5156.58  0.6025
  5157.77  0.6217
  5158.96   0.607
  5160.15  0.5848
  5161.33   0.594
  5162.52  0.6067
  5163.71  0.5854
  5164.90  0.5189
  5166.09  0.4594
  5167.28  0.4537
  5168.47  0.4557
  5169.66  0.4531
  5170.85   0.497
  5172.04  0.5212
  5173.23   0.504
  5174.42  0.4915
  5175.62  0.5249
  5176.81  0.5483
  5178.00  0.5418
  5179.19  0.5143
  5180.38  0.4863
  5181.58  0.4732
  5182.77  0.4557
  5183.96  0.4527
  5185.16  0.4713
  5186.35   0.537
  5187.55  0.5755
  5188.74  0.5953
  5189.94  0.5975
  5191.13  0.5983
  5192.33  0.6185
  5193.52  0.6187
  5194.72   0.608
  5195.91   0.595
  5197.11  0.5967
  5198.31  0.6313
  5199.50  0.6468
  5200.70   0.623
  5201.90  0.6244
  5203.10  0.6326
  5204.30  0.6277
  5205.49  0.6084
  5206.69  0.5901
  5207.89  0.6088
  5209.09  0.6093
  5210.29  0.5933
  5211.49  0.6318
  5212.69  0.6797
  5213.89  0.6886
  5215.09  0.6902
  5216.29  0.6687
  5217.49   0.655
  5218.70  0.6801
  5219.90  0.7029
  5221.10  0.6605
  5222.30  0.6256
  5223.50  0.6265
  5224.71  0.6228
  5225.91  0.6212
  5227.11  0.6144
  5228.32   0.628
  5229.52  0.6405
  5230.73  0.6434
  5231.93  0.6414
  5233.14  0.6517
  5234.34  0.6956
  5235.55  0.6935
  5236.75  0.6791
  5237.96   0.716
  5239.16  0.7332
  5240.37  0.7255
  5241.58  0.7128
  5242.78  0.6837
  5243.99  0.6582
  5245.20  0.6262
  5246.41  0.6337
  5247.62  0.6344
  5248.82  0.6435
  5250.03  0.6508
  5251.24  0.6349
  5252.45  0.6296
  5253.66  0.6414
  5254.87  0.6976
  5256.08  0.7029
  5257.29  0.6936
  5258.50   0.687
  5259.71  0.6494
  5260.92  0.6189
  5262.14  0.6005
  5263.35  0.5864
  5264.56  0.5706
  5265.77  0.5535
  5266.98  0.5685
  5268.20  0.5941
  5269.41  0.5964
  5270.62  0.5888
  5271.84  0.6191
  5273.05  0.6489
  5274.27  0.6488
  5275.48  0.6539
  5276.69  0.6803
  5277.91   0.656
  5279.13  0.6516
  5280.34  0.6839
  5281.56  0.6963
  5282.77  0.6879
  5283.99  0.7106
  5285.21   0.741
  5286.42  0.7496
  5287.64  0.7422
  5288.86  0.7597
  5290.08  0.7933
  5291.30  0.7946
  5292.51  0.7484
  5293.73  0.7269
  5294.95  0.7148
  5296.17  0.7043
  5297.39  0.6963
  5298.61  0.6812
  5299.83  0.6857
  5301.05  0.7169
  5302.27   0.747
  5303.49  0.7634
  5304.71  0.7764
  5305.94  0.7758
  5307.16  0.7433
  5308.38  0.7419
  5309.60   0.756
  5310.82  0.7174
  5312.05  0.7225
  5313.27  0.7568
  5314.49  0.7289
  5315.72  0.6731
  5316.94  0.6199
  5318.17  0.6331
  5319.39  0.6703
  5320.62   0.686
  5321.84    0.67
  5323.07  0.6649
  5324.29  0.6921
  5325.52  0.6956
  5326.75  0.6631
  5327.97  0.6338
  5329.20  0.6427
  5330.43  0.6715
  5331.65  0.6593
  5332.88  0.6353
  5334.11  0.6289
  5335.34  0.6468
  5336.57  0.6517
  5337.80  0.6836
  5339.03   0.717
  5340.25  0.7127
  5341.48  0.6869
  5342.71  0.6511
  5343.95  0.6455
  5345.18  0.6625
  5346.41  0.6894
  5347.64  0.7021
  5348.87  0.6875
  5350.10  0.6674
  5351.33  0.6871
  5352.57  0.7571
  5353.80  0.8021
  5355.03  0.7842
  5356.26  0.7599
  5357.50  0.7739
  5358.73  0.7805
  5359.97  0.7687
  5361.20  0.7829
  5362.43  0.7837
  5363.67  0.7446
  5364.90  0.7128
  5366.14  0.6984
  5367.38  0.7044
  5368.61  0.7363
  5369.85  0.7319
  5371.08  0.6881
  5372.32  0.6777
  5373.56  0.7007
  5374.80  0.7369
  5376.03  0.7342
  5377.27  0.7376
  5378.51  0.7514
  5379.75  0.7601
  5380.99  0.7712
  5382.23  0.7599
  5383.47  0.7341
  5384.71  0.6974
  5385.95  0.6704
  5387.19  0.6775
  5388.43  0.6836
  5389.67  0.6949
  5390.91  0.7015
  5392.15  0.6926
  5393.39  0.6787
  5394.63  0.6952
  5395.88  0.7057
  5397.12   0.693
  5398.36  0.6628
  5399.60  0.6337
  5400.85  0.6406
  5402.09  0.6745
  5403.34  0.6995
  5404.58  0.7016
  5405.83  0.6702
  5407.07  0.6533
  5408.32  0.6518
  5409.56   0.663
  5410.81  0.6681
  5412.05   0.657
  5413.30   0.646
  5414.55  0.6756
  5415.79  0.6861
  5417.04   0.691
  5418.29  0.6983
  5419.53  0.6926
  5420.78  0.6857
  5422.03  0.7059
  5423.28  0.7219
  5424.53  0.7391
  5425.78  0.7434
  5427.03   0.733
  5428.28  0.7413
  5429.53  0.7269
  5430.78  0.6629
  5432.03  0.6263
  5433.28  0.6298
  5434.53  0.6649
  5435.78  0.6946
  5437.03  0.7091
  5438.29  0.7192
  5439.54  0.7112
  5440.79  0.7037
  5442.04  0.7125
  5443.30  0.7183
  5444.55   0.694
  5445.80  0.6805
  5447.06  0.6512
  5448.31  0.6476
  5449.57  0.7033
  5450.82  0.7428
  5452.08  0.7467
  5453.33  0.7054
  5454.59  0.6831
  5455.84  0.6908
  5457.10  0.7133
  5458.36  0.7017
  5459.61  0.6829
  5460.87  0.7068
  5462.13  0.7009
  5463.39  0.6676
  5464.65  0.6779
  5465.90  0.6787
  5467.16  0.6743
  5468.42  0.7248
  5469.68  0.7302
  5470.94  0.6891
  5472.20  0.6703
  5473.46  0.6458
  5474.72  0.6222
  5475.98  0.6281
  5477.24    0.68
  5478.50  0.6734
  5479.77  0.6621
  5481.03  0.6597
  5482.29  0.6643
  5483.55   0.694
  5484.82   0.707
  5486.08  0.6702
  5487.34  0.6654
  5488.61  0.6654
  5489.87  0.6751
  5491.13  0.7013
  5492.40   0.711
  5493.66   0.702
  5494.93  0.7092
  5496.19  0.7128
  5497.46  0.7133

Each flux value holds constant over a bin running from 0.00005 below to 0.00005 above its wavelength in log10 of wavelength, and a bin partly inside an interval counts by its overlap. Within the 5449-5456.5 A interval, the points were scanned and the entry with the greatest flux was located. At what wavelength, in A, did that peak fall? 5452.08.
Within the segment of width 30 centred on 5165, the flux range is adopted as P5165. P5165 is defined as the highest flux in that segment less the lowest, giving 0.17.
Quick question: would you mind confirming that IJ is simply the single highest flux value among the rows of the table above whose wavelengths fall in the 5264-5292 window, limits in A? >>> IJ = 0.7946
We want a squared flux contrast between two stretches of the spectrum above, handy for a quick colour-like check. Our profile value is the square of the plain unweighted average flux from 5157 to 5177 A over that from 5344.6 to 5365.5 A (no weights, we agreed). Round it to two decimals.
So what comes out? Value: 0.52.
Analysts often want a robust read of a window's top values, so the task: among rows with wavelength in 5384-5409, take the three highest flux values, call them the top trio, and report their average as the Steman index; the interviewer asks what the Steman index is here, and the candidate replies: 0.70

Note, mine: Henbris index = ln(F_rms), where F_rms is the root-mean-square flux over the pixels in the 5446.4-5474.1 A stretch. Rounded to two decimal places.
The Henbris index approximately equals -0.37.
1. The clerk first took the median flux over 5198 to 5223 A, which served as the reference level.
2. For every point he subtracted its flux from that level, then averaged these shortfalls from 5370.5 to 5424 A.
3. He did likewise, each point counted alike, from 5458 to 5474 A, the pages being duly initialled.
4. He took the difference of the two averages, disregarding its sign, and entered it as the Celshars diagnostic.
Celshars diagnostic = 0.005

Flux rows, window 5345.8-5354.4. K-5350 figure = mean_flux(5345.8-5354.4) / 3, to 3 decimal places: 0.238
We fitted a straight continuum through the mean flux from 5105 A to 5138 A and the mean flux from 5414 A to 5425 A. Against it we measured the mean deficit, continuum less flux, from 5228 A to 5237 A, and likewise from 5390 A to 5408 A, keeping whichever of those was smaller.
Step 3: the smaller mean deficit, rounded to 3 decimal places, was 0.005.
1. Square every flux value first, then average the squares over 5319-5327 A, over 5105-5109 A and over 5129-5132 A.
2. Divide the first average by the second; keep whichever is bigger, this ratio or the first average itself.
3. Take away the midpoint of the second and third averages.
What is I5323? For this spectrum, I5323 0.85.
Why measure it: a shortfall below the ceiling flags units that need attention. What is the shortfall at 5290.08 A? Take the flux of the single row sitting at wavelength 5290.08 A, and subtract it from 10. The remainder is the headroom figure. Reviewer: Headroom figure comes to 9.21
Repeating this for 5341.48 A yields 9.31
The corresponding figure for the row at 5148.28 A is 9.39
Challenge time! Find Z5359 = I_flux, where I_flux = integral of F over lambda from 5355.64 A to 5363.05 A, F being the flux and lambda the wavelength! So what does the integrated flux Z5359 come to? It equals 5.74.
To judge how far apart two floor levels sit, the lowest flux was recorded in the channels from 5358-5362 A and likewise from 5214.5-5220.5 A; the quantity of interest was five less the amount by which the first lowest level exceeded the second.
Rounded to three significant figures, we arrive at 4.89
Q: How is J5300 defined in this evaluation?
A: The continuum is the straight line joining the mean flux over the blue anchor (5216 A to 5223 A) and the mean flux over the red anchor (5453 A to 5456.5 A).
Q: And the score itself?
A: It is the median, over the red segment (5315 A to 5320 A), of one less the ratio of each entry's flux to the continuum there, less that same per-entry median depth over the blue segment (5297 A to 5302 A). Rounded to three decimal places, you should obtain 0.062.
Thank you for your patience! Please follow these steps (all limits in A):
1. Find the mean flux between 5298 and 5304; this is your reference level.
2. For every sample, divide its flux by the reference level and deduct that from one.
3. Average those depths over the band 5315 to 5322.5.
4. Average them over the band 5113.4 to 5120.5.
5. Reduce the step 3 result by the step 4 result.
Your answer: 0.00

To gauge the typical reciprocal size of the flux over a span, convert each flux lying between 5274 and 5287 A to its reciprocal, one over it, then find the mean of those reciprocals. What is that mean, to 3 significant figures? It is 1.46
